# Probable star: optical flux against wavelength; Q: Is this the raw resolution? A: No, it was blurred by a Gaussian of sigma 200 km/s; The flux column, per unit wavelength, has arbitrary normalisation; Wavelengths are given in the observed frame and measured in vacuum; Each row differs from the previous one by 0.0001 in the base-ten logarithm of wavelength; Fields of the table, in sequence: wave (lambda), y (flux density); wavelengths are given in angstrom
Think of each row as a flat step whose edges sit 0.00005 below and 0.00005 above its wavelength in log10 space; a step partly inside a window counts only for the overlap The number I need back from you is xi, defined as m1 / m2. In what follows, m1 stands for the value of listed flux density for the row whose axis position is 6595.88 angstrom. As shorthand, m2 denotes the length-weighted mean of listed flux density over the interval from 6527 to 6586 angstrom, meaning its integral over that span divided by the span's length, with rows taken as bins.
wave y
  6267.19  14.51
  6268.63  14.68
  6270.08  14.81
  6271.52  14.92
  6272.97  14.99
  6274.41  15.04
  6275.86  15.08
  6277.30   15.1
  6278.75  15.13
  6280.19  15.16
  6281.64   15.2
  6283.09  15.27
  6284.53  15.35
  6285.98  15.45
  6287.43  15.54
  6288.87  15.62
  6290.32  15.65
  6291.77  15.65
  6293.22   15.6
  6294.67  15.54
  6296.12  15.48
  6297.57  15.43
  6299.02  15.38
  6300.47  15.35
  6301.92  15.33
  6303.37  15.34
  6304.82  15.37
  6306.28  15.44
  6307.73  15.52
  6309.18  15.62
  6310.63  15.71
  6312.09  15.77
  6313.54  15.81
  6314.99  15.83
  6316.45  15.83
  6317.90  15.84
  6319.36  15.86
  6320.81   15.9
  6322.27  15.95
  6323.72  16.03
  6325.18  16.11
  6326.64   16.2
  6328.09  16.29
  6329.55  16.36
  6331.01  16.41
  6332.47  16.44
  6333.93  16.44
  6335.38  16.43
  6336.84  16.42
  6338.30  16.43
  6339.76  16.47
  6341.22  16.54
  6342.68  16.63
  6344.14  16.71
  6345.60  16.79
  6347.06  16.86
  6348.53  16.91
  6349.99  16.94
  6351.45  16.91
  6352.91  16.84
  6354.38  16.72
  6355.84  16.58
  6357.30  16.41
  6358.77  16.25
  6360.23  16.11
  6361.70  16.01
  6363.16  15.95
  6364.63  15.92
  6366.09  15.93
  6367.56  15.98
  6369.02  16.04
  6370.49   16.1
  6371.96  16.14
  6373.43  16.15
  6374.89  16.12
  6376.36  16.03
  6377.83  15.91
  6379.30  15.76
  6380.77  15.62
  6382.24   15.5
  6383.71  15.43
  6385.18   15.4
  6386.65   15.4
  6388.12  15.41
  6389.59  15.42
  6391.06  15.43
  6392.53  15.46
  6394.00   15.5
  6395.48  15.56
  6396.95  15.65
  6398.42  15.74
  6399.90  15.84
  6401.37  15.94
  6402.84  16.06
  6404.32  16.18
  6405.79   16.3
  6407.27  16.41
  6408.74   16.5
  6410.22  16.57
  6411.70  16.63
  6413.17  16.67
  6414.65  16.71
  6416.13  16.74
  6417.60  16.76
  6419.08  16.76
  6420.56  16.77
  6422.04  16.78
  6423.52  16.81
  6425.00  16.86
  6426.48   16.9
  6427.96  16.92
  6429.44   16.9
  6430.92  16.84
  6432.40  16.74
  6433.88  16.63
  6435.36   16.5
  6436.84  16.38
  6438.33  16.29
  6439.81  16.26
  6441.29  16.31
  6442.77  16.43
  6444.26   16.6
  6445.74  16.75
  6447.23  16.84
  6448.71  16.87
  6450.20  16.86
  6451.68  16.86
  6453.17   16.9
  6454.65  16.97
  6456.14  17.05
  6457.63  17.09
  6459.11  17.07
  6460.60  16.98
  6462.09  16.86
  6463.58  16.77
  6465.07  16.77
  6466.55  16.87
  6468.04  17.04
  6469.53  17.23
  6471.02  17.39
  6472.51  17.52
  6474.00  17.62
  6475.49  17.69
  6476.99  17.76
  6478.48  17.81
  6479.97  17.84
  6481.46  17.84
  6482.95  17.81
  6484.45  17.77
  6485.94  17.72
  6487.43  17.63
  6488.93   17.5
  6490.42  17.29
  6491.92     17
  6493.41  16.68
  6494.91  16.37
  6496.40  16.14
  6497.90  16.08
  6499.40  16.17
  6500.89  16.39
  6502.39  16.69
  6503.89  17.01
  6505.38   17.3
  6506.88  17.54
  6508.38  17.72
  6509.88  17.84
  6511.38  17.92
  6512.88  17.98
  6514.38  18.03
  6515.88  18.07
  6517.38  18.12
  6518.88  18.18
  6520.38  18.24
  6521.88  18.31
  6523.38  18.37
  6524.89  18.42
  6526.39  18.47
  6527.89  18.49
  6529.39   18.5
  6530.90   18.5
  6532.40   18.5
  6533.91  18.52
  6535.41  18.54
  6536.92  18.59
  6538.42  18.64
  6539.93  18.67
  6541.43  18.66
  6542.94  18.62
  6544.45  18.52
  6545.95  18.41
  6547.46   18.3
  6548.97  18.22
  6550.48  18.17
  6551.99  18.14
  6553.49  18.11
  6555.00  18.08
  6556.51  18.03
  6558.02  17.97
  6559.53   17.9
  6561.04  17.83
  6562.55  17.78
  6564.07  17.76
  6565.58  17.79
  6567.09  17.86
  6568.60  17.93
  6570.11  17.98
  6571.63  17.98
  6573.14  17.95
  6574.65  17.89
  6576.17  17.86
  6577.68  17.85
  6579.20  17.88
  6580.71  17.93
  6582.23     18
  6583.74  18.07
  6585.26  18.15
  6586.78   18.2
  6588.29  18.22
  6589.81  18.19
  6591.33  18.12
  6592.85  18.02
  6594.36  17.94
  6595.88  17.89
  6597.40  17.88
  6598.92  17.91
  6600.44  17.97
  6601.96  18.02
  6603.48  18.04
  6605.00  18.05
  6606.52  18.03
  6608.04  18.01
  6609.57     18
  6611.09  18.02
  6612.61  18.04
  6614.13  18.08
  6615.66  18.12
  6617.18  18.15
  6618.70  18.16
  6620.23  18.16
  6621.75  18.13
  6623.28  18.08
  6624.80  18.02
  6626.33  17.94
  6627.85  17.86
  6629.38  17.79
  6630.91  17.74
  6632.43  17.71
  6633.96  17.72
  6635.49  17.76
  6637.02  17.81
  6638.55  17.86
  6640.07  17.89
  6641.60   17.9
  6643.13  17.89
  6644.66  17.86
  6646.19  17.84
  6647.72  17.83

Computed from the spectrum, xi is 0.98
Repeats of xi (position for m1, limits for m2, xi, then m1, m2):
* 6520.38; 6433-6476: 1.08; 18.24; 16.9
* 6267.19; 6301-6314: 0.93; 14.51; 15.5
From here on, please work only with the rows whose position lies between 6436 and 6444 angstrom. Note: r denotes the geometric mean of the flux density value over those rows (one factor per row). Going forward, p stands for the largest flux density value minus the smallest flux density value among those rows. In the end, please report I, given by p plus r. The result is 16.5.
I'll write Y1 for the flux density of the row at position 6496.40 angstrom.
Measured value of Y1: 16.14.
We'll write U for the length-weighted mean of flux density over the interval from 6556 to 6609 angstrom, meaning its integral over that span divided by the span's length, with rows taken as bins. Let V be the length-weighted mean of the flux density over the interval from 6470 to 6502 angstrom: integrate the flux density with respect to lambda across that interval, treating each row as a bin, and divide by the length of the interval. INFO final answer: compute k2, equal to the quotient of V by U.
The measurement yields 0.96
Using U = 17.97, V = 17.2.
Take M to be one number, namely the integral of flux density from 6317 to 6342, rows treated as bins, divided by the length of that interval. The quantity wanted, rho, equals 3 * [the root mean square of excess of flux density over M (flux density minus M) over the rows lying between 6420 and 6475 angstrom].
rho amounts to 2.0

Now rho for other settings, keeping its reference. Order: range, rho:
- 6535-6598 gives 5.7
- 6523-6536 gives 6.7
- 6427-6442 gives 1.2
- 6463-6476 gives 3.1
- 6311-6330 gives 1.0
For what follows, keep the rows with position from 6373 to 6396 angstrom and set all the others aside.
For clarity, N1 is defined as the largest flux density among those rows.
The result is 16.15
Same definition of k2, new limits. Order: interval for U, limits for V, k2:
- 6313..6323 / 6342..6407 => 1.01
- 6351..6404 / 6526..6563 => 1.15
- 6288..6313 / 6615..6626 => 1.17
